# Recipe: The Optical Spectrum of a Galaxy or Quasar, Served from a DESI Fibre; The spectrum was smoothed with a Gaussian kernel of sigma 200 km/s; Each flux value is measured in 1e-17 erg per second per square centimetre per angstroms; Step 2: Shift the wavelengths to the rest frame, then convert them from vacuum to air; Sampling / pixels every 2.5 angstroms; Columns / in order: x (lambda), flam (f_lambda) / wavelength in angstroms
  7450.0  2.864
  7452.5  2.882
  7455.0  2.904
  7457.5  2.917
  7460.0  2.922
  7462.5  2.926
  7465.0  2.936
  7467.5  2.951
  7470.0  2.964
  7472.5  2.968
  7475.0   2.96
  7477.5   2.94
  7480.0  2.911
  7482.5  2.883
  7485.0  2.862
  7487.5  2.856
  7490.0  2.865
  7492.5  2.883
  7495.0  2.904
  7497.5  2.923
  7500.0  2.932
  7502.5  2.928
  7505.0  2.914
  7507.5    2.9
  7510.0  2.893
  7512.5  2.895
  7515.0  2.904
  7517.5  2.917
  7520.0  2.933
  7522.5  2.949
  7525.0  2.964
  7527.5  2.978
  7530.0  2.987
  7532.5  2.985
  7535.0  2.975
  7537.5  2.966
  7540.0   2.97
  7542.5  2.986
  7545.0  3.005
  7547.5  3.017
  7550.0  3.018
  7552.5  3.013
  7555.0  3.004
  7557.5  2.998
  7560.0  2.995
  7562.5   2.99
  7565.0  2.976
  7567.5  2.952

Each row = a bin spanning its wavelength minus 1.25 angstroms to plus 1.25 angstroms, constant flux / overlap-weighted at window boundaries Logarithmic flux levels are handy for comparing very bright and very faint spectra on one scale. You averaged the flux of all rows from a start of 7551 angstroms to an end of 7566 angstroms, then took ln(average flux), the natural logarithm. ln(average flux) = 1.10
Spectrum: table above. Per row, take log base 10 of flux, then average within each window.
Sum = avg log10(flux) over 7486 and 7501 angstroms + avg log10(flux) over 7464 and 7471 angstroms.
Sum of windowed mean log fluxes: 0.931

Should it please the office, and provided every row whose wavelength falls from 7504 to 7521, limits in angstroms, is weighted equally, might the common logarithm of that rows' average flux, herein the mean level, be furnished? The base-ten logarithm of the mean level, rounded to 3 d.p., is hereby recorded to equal 0.464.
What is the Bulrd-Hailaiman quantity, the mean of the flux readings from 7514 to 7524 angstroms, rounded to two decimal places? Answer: 2.93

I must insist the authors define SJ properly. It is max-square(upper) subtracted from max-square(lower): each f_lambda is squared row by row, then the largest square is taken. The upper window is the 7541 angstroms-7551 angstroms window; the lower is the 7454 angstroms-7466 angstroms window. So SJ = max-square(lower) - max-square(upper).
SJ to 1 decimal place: -0.5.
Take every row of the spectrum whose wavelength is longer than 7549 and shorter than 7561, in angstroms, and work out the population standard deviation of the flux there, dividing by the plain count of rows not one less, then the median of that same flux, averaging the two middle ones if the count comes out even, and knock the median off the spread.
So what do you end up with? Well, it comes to -3.00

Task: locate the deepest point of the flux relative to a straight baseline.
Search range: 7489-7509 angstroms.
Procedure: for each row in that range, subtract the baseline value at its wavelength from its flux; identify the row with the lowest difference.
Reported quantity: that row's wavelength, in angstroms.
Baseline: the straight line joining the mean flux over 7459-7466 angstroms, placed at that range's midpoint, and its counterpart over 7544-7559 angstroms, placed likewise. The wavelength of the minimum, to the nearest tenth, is 7490.0 angstroms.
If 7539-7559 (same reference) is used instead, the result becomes 7540.0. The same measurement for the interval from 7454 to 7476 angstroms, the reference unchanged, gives 7455.0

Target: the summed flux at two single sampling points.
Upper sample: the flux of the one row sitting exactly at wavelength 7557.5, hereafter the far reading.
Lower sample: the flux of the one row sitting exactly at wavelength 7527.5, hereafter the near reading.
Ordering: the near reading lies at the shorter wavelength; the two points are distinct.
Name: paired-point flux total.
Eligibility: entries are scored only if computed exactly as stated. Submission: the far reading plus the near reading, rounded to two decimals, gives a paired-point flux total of 5.98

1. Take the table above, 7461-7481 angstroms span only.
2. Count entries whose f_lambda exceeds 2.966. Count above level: 1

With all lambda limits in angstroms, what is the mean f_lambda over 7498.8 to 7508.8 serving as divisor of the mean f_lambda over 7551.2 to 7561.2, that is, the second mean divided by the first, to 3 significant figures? 1.03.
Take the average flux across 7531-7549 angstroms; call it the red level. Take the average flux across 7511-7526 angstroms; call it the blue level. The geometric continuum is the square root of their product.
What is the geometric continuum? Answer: 2.956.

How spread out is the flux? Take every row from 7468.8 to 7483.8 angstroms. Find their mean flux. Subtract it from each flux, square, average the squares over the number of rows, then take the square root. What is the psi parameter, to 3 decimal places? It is 0.031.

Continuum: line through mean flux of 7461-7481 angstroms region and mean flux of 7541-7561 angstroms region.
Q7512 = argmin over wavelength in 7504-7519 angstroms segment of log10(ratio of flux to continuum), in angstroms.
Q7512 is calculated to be 7510.0 angstroms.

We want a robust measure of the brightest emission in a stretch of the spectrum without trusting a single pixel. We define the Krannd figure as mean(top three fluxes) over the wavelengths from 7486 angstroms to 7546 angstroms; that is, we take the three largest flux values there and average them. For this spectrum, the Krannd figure 2.99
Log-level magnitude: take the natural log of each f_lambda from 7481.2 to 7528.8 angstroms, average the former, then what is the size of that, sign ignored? 1.07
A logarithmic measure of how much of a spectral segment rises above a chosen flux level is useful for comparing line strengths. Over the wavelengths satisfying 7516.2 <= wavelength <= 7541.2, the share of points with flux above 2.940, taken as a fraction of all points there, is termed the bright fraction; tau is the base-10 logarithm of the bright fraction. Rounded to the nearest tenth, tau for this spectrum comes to -0.1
